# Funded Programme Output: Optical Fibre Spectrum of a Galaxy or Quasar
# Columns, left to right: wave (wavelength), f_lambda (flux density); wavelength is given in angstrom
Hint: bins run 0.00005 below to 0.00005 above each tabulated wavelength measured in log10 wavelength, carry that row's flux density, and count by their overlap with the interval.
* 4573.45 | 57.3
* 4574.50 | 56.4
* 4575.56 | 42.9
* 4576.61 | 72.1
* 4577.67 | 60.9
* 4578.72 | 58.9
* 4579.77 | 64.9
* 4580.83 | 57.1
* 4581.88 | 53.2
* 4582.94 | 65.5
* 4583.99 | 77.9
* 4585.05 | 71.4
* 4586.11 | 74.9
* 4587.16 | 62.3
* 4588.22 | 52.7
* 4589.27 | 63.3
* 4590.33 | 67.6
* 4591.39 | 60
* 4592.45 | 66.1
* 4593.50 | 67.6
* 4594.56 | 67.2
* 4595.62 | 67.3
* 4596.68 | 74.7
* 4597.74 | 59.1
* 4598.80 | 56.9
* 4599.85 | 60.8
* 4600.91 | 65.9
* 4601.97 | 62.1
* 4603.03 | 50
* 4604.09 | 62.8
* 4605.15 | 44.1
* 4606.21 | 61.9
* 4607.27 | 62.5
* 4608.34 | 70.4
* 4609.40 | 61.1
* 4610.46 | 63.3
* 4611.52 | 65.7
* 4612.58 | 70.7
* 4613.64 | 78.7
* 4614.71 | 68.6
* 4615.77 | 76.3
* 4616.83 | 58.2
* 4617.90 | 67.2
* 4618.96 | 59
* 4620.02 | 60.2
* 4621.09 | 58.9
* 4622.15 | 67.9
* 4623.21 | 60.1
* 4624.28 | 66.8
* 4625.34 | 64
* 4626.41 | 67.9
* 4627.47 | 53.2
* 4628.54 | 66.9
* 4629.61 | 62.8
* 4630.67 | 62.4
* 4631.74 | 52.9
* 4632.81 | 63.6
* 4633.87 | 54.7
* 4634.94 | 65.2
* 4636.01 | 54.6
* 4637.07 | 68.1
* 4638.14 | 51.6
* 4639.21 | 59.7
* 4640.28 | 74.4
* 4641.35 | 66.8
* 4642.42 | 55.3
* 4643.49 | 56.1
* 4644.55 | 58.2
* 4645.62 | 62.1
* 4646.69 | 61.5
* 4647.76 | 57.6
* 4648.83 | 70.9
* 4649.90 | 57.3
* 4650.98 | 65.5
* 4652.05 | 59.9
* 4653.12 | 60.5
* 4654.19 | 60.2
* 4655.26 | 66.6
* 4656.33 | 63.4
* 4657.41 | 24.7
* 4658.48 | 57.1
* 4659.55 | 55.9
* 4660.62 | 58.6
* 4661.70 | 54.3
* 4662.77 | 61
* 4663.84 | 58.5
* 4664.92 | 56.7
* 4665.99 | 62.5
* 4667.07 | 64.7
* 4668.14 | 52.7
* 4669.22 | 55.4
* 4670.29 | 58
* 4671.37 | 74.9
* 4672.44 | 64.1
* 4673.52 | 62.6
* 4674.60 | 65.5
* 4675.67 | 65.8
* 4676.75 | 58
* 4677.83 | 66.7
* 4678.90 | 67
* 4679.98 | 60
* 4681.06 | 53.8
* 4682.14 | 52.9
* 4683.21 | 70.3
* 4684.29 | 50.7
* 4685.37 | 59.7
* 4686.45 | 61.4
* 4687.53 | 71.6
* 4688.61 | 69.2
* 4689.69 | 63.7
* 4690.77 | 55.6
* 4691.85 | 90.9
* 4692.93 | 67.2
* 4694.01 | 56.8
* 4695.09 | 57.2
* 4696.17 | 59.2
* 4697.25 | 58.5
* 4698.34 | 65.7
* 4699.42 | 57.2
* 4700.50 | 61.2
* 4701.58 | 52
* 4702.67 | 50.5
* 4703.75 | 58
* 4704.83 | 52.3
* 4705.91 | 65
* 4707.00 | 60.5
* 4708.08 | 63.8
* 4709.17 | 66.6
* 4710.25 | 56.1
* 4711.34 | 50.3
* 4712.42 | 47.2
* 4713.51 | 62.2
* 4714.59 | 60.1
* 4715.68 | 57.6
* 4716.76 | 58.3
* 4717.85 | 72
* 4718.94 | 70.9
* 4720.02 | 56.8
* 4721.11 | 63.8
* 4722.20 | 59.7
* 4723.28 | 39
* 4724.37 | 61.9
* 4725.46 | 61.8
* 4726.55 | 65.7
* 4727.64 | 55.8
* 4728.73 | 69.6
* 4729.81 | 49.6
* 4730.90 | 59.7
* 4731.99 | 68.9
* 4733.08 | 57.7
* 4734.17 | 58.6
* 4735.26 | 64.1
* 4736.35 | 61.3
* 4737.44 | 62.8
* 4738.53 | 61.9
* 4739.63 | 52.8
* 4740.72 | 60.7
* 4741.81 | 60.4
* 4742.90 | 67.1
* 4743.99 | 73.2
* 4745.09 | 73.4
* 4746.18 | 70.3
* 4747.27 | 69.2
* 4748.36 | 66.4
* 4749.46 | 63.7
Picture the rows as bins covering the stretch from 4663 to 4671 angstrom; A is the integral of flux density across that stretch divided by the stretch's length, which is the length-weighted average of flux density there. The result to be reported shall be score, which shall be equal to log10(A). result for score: 1.77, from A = 59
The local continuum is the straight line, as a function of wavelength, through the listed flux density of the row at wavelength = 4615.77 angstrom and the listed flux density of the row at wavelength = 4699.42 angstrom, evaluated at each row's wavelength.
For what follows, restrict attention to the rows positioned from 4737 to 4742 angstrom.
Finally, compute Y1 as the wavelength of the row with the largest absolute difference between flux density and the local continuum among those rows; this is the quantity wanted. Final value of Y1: 4737.44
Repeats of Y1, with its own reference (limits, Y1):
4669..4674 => 4671.37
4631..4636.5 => 4631.74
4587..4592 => 4588.22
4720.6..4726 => 4723.28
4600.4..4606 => 4605.15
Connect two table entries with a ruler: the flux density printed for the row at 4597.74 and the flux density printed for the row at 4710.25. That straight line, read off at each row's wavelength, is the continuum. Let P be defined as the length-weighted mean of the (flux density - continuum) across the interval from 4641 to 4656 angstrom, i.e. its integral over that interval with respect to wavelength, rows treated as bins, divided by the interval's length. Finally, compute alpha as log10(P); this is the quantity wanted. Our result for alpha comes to 0.5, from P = 4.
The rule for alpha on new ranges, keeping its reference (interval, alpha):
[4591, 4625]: 0.7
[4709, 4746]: 0.7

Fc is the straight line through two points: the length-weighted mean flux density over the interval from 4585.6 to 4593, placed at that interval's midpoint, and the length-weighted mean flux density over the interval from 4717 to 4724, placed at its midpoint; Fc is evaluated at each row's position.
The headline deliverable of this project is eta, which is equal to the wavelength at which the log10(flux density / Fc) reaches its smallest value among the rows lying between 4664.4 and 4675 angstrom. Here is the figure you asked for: 4668.14 angstrom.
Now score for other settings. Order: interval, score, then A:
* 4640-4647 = 1.79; 62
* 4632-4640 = 1.78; 60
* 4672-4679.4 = 1.81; 64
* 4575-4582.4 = 1.77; 59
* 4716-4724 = 1.78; 60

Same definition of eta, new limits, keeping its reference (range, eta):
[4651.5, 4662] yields 4657.41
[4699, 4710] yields 4702.67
